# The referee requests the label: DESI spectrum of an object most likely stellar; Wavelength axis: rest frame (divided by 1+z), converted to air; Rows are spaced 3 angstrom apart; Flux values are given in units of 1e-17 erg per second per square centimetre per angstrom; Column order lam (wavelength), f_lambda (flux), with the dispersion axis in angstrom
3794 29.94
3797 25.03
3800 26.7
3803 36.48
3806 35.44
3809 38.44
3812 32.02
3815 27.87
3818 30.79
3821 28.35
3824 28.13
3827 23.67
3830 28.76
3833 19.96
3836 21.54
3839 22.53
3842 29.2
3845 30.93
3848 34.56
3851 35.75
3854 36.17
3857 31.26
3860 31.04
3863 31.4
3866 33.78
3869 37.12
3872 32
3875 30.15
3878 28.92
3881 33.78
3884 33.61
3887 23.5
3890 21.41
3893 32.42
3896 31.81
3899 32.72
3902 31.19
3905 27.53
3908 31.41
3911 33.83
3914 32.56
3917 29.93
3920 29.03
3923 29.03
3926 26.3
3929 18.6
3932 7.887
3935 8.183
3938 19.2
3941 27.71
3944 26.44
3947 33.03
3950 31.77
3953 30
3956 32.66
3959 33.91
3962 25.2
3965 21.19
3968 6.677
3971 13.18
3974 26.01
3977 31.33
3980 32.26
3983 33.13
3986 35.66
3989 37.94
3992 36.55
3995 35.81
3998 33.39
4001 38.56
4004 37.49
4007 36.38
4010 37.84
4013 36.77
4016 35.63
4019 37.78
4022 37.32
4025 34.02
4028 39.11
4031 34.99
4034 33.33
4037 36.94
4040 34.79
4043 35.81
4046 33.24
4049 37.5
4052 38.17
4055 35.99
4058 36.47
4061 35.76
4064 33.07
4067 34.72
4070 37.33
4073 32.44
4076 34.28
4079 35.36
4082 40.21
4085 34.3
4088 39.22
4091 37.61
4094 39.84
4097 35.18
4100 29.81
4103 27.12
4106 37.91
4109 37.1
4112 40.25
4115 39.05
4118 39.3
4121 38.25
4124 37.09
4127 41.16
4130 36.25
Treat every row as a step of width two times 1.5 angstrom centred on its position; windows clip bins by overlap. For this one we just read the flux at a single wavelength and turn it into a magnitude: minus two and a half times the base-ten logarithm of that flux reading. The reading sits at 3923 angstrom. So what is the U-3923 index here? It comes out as -3.66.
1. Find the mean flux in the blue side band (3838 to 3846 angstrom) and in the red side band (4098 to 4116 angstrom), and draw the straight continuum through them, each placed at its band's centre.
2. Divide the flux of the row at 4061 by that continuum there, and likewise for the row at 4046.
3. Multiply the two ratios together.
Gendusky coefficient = 1.05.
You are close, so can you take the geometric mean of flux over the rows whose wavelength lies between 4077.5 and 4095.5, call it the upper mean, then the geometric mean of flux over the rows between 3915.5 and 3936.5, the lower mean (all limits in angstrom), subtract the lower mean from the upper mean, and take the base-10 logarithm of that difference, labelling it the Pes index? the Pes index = 1.3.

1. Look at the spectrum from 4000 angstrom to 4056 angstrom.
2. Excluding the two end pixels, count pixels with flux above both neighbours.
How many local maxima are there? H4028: 6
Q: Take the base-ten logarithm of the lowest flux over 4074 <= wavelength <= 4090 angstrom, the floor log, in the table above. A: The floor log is 1.54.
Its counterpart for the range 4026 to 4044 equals 1.52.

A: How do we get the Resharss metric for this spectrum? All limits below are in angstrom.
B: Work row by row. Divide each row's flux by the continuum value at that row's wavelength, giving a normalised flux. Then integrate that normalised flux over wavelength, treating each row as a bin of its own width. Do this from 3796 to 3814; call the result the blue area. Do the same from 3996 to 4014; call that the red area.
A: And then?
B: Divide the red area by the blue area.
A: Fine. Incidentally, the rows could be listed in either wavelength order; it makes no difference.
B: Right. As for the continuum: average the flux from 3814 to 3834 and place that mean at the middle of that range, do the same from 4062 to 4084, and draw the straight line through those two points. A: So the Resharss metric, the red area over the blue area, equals 0.90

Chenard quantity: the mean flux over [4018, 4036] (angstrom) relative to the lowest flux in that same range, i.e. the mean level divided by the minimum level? 1.08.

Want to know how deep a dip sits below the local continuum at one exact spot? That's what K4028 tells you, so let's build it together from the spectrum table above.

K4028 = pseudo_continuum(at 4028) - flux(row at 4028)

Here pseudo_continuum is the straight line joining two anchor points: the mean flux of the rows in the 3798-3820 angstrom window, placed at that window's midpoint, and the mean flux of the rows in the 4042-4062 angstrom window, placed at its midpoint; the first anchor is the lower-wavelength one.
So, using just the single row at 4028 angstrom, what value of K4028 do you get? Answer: -3.3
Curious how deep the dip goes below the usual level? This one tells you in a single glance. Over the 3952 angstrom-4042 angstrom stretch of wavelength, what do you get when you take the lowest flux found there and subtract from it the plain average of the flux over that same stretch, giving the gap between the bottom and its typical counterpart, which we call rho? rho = -26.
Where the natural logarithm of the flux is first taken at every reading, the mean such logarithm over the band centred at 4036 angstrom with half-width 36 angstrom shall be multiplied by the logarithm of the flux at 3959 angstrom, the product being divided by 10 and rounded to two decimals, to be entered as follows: 1.26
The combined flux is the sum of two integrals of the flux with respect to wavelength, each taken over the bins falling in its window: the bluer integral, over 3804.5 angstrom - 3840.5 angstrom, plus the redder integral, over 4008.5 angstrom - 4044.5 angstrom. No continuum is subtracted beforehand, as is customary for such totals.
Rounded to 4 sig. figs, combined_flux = 2315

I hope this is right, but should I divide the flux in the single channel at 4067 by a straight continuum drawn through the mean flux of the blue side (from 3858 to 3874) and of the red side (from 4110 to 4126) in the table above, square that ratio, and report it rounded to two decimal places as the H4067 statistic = 0.85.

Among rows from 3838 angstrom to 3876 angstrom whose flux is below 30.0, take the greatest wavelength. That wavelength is 3842 angstrom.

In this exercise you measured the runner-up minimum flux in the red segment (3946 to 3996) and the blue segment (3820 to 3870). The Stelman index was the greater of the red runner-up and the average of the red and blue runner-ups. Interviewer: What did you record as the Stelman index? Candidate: 17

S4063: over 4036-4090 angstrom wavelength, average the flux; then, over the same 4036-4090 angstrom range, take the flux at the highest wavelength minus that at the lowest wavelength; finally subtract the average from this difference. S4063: -34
